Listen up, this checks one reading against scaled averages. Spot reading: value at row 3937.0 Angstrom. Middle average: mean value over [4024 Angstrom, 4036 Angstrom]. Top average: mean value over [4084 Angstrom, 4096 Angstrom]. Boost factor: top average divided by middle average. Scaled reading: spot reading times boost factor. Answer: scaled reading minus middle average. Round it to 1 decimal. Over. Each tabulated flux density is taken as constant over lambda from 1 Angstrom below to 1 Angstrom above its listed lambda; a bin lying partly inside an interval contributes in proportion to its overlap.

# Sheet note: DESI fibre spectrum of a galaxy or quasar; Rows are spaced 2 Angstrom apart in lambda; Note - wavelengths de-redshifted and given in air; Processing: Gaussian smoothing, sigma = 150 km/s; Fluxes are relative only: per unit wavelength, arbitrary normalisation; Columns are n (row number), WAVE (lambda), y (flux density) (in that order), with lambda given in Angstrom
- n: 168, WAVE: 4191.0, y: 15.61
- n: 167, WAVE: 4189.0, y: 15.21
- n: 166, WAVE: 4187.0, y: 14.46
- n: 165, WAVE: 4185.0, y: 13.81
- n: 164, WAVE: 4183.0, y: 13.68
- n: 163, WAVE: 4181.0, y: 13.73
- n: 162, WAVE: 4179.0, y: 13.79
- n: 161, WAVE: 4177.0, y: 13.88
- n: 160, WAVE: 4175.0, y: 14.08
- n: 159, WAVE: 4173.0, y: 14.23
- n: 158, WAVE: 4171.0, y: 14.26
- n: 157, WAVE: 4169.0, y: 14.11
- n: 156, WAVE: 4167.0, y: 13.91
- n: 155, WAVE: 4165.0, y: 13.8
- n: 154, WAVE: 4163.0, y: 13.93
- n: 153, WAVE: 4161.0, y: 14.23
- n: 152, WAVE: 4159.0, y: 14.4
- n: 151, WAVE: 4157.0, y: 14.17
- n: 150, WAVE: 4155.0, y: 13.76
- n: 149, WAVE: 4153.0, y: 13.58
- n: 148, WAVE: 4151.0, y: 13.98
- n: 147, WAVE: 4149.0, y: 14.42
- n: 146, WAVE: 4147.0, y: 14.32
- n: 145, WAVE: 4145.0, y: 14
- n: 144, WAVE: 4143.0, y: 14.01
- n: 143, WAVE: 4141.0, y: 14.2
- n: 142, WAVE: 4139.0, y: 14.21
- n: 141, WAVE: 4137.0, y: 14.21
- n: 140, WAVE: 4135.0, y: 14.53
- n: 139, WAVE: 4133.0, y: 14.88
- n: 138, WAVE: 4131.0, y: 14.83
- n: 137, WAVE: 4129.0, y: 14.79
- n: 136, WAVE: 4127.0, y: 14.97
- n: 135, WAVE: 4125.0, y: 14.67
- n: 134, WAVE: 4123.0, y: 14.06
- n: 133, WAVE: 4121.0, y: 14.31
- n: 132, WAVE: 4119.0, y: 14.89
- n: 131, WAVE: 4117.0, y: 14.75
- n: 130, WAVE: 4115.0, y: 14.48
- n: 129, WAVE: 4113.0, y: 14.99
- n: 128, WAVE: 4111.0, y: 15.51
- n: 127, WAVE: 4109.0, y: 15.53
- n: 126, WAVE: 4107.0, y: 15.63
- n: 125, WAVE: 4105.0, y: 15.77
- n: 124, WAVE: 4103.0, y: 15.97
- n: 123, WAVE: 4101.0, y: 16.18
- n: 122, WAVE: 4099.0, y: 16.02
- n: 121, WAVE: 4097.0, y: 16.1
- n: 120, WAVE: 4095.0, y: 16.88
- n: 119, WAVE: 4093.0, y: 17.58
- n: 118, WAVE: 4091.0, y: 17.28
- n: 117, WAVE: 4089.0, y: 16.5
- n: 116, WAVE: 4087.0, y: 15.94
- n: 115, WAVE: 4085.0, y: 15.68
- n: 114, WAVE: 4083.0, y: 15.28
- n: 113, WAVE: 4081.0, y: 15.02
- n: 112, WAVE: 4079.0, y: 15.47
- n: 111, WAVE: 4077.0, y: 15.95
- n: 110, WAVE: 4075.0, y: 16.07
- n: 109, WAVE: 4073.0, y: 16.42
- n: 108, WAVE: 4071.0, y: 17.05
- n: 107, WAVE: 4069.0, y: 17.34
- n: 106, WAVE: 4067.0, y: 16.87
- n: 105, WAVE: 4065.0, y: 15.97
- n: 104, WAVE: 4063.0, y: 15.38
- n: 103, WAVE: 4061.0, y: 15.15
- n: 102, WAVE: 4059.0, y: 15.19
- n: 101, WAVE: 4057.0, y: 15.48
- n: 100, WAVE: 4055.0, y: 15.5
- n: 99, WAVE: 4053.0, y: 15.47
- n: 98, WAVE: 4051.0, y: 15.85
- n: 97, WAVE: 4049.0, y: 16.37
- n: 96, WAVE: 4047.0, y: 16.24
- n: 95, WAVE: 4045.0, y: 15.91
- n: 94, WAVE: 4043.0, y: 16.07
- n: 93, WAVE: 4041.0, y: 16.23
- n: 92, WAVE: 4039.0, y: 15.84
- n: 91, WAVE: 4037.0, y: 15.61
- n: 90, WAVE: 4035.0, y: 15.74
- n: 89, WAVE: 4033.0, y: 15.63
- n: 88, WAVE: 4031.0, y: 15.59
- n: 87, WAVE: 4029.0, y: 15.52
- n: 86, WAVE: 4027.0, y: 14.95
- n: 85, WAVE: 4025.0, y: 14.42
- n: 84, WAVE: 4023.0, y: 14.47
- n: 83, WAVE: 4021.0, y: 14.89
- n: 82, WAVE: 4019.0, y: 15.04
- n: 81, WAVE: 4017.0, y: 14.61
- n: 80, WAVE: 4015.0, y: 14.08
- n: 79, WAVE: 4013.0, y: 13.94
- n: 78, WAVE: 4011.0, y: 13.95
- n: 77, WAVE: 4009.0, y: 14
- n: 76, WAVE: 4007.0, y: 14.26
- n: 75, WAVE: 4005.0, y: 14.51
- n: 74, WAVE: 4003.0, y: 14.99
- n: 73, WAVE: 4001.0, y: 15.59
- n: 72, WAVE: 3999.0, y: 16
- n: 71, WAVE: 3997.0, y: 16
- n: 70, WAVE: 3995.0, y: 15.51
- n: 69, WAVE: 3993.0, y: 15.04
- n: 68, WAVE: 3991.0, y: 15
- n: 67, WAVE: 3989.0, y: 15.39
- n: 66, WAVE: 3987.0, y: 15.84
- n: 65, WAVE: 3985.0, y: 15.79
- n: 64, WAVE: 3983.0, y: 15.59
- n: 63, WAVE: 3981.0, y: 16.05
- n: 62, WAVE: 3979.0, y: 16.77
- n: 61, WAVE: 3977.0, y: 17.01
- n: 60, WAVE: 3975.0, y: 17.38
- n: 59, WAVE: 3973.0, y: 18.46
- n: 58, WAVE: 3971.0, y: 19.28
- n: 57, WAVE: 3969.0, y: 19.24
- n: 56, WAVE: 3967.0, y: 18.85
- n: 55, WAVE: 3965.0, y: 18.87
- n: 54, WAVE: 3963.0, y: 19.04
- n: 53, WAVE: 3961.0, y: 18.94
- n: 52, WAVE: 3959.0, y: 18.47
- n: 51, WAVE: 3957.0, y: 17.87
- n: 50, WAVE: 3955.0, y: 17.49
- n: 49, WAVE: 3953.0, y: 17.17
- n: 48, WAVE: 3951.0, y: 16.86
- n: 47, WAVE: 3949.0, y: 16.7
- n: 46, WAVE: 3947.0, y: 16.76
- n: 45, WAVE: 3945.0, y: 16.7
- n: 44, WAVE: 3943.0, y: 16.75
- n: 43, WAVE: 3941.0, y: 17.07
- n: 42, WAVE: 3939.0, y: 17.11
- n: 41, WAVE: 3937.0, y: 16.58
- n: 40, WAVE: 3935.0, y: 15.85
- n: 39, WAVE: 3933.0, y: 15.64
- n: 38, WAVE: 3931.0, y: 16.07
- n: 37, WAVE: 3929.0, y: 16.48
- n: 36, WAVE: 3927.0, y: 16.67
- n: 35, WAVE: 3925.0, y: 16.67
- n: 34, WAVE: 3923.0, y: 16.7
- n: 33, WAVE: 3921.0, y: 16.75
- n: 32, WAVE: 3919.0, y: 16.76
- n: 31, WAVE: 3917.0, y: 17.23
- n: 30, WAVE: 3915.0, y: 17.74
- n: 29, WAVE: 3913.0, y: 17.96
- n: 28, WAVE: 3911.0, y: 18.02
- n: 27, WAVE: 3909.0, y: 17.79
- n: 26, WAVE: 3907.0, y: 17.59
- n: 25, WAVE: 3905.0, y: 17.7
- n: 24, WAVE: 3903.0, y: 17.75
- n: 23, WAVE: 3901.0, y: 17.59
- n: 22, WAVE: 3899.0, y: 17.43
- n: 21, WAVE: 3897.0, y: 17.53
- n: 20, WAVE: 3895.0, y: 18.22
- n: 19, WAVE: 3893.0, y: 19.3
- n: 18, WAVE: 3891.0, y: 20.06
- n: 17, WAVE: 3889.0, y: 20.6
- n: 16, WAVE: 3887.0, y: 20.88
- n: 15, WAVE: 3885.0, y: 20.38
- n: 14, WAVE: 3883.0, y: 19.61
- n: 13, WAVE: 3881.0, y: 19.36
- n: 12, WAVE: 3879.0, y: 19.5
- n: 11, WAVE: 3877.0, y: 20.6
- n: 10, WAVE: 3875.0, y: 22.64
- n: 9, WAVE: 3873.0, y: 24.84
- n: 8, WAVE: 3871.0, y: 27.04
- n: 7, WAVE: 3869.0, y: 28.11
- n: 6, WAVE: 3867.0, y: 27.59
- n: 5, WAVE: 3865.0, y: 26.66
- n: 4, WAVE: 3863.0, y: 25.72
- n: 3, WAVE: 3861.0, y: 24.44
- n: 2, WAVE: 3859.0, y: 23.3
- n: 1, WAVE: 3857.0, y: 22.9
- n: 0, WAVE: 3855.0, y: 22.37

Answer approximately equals 2.7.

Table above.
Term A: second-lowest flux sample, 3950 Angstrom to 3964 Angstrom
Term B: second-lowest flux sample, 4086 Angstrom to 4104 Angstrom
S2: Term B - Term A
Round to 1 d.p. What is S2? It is -1.2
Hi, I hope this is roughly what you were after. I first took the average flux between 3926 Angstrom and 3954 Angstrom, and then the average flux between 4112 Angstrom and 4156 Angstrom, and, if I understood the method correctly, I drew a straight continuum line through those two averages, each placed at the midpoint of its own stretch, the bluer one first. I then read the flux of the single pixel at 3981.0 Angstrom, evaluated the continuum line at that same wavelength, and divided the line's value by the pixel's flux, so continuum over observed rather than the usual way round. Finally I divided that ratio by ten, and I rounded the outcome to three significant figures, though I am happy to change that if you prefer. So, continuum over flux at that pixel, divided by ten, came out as 0.101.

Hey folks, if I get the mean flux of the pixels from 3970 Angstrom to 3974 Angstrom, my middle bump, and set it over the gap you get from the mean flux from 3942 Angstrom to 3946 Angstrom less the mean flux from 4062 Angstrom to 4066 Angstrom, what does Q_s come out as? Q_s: 18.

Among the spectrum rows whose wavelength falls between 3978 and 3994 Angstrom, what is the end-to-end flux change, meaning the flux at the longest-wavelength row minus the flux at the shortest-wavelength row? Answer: -1.7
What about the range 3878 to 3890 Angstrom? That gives 1.1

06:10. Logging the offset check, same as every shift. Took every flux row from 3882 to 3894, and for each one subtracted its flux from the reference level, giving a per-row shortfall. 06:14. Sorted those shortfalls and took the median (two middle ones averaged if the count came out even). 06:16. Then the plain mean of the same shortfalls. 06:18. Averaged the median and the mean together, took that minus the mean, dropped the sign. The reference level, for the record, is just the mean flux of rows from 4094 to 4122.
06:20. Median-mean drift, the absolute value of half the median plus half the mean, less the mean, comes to 0.041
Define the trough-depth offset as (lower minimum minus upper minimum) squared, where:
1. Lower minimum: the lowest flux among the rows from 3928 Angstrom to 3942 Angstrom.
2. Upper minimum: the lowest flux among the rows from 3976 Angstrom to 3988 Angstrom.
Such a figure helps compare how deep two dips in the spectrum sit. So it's 0.0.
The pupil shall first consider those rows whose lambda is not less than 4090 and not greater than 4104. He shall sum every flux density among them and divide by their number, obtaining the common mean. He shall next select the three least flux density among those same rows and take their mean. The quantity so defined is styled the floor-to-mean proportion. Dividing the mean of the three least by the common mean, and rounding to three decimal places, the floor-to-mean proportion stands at 0.967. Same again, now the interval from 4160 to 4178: 0.987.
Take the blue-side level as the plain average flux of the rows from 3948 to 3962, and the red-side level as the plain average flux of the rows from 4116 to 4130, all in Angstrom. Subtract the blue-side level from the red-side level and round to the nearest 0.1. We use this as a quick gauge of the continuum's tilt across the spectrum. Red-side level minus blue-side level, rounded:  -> -3.0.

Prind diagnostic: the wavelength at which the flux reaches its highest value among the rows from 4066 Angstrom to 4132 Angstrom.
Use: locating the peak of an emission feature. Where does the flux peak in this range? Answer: 4093.0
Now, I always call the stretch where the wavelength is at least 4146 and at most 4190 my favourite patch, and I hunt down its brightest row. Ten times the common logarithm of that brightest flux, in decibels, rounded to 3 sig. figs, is 11.8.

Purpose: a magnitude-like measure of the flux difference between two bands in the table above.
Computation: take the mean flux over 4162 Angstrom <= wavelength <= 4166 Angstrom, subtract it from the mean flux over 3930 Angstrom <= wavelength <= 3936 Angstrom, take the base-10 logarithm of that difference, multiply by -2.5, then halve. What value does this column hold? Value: -0.37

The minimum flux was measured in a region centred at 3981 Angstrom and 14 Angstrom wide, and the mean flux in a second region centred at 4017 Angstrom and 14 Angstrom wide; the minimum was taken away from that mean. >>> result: -1.2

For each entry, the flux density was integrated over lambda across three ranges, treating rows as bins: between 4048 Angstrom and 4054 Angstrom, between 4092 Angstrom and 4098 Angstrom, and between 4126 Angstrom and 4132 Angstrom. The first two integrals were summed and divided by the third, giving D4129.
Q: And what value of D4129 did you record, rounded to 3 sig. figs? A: 2.20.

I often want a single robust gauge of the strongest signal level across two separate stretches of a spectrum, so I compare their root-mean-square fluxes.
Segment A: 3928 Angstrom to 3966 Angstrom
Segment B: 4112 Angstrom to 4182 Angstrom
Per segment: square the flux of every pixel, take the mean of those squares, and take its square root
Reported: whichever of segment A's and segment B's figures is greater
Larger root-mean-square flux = 17.2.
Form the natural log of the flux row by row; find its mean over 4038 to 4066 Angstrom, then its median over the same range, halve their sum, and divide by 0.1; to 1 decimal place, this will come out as 27.6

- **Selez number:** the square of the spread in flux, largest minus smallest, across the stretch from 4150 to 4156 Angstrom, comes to 0.2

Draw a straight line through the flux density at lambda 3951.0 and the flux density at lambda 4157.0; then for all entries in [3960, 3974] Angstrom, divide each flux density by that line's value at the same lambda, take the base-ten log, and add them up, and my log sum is 0.39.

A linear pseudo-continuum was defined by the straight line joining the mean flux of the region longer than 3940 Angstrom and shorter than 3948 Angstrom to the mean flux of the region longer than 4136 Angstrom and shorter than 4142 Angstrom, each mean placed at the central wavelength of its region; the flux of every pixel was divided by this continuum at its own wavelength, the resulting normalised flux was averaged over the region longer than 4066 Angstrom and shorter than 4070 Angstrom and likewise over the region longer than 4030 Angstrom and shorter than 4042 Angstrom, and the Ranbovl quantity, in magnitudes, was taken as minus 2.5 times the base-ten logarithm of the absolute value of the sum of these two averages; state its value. -0.826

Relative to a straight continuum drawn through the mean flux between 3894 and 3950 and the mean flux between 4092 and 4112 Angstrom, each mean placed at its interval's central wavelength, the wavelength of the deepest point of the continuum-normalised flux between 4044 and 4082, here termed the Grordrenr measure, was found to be 4081.0 Angstrom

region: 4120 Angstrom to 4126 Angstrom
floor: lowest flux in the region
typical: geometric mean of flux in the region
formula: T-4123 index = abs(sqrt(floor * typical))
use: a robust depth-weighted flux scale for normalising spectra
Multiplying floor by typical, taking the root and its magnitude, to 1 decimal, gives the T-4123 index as 14.2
